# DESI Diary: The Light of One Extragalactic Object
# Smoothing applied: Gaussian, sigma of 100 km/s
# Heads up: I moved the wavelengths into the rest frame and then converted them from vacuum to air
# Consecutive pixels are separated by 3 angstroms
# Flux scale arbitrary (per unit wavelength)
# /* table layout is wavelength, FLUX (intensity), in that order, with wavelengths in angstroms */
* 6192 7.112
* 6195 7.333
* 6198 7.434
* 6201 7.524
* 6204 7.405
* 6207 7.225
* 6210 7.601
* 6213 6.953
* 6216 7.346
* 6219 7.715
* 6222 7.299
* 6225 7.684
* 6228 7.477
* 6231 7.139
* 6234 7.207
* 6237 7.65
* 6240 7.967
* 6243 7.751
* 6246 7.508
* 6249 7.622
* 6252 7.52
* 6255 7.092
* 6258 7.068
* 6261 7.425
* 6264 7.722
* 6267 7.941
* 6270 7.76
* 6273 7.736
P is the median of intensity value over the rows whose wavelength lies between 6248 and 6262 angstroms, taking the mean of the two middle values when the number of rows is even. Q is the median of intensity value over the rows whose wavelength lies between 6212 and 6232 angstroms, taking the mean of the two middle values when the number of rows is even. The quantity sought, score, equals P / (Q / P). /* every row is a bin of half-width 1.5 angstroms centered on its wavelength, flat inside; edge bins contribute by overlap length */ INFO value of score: 7.50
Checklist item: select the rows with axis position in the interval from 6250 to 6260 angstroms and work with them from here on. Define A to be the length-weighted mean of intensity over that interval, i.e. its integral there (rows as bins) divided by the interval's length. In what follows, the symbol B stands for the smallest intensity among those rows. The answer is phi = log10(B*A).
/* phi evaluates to 1.71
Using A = 7.26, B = 7.068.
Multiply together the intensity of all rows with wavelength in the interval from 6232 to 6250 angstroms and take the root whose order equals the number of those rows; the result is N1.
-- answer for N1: 7.61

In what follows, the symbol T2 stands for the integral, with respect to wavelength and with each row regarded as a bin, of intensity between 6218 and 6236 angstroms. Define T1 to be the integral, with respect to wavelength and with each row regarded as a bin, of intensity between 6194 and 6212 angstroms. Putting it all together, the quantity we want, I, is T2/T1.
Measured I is 1.00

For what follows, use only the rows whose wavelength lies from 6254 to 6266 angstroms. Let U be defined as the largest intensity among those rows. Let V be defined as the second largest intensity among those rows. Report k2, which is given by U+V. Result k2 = 15.1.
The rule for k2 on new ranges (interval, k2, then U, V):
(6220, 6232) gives 15.2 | 7.684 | 7.477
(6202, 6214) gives 15.0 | 7.601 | 7.405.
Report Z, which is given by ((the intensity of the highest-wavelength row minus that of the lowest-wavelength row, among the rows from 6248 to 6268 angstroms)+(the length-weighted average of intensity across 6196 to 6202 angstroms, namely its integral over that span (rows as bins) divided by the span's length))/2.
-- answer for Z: 3.89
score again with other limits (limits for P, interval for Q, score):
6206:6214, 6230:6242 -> 7.03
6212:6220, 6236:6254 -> 7.07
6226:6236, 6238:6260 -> 6.91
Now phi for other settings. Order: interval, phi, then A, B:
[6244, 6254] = 1.75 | 7.54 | 7.508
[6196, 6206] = 1.74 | 7.44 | 7.405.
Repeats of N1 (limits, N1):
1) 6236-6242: 7.81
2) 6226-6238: 7.37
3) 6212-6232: 7.37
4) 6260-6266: 7.57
